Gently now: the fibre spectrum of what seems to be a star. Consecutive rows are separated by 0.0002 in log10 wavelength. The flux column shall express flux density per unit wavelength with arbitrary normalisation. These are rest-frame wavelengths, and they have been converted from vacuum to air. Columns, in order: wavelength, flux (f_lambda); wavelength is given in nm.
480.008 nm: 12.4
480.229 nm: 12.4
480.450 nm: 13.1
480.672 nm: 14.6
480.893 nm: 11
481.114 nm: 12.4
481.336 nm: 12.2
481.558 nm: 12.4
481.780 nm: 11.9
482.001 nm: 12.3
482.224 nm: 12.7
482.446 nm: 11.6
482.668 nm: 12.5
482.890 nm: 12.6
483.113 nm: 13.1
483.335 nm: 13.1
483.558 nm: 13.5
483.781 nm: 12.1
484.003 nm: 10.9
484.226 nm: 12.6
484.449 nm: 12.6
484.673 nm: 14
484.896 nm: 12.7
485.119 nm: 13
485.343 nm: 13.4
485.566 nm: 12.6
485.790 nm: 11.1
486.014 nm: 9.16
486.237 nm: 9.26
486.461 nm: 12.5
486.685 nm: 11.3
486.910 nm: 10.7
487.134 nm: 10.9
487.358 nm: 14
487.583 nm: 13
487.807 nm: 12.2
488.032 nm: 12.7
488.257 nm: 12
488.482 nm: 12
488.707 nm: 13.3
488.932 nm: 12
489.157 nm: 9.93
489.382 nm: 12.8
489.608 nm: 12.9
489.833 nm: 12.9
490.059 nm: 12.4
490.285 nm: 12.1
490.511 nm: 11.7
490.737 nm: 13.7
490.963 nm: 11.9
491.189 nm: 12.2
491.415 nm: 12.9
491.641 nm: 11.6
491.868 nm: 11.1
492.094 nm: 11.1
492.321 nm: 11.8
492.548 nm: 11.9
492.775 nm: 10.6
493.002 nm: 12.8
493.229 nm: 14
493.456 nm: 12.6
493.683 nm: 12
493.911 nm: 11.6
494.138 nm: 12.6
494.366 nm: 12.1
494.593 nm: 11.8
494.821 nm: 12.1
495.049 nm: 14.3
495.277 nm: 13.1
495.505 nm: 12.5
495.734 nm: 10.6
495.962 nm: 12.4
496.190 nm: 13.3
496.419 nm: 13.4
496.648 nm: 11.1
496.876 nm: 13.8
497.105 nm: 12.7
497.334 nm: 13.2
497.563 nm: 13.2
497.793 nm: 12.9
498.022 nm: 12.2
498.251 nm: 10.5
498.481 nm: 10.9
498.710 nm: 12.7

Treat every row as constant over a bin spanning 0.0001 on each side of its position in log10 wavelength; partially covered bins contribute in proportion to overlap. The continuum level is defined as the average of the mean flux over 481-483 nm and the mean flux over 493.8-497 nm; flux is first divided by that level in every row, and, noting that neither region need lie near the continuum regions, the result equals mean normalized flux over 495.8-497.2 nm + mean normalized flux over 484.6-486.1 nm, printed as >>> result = 2.02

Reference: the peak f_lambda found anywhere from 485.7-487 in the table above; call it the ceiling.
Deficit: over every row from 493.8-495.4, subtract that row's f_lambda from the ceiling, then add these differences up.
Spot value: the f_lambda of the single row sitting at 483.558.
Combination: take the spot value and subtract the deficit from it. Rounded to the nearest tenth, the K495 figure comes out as 13.6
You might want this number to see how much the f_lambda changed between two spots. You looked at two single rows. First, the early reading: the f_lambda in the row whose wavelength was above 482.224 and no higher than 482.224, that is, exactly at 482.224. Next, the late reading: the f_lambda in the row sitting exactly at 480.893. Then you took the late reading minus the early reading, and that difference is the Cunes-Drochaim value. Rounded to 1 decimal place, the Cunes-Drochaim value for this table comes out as -1.7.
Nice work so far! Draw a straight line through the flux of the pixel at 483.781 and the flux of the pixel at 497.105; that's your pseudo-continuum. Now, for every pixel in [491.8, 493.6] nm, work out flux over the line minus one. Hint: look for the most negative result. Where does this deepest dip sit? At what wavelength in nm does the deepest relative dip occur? 492.775 nm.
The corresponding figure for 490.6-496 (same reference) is 495.734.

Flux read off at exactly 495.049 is 14.3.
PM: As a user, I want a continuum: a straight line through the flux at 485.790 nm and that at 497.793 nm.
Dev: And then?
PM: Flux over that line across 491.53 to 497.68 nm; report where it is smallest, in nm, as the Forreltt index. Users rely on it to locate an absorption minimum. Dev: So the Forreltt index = 495.734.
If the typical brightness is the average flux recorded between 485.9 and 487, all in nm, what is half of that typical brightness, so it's 5.29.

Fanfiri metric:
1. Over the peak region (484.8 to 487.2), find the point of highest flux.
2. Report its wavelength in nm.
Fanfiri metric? 485.343 nm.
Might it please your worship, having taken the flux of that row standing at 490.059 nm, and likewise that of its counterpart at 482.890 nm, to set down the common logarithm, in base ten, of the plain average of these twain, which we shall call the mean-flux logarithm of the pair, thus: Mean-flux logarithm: 1.10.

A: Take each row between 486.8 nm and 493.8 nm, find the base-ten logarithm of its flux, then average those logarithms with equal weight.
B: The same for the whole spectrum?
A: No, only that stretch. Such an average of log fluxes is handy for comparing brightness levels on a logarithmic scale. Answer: 1.08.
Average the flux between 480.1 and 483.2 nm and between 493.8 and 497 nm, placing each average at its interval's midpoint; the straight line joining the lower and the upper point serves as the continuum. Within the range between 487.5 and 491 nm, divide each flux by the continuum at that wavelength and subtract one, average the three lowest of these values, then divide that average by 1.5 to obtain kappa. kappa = -0.070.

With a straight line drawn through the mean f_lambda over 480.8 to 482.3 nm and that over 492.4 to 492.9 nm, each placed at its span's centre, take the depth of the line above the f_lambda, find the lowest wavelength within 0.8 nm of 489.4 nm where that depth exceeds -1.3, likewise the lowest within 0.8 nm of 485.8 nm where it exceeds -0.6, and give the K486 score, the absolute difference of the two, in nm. 3.14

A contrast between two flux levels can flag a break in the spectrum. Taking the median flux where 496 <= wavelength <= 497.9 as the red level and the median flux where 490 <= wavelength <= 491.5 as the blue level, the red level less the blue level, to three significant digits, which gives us 1.00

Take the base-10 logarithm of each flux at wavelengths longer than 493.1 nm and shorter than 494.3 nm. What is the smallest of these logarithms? 1.06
